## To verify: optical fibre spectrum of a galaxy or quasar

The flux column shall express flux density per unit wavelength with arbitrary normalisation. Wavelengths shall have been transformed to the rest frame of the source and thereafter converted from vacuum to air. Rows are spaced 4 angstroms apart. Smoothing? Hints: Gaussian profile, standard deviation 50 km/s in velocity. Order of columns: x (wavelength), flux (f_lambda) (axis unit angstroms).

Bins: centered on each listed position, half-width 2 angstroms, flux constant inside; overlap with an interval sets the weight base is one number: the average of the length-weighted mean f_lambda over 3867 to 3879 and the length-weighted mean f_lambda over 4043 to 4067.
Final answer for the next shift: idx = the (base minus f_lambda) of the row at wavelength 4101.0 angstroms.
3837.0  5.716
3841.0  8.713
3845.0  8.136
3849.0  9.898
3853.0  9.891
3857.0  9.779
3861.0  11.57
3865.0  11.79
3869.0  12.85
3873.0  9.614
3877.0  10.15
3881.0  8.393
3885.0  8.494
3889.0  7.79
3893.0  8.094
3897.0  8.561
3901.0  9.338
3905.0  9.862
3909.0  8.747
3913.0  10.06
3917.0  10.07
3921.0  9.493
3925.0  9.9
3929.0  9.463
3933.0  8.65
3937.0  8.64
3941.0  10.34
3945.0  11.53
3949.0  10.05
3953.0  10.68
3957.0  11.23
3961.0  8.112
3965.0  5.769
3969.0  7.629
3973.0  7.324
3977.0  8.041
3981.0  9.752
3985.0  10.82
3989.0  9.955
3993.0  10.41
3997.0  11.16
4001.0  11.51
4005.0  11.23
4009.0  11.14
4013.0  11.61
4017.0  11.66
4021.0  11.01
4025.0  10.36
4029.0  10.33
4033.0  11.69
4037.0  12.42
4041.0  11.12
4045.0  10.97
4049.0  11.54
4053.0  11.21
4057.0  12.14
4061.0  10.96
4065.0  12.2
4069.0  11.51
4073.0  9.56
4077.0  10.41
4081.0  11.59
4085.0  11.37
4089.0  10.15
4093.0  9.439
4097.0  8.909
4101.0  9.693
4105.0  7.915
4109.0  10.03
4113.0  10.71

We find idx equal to 1.5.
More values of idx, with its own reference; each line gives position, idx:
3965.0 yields 5.4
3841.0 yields 2.5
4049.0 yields -0.4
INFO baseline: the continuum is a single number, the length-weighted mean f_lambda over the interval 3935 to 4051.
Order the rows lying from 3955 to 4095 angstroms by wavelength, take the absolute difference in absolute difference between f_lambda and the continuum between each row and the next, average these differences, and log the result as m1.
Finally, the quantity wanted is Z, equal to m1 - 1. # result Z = -0.28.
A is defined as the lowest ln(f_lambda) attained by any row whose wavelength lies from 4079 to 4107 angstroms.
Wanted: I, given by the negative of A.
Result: -2.07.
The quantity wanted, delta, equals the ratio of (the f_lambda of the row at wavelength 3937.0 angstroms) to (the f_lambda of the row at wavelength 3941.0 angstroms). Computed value 0.84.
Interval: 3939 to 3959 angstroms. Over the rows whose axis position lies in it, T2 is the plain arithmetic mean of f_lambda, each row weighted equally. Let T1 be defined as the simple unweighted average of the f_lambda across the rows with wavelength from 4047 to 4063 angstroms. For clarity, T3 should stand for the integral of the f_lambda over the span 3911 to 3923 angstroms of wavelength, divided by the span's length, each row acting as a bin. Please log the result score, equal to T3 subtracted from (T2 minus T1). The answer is -10.6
